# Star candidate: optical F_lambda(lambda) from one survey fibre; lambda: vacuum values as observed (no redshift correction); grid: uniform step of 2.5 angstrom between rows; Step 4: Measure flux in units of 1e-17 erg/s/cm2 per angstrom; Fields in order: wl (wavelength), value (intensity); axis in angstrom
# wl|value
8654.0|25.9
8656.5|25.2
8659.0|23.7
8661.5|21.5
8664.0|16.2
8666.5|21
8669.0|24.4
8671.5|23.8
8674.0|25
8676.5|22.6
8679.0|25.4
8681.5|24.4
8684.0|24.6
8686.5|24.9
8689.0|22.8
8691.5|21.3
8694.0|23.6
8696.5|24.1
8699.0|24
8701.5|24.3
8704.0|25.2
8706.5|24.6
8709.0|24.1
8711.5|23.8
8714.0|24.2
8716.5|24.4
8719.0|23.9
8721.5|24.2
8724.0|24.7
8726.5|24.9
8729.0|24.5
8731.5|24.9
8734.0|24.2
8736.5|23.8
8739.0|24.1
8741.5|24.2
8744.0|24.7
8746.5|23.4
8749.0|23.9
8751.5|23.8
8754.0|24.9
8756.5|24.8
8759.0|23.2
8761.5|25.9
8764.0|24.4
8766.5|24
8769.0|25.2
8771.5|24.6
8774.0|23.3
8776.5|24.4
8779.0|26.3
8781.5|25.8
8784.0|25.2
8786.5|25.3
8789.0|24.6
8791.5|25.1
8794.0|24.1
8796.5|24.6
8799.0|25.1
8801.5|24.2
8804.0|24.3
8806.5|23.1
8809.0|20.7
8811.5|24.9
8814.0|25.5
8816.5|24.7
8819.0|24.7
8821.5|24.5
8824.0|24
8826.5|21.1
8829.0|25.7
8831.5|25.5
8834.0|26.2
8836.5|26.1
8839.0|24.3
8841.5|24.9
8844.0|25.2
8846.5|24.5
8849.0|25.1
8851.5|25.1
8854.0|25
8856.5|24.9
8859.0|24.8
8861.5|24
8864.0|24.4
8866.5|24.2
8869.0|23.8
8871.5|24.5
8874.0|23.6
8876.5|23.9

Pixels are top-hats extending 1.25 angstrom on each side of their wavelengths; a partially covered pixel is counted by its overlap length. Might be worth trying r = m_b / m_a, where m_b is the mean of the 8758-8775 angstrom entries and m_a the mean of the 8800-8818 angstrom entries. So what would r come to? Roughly 1.02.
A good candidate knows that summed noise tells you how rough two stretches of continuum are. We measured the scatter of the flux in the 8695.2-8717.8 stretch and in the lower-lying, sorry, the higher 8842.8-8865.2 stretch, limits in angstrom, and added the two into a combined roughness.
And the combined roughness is 0.8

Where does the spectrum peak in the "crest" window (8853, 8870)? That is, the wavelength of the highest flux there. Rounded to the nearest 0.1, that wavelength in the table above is 8854.0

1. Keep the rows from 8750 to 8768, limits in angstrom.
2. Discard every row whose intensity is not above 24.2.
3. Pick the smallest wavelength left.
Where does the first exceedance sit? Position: 8754.0 angstrom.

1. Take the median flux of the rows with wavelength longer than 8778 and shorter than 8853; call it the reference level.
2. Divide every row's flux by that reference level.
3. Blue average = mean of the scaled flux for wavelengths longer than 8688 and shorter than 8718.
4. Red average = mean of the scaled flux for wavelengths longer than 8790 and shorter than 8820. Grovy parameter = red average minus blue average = 0.015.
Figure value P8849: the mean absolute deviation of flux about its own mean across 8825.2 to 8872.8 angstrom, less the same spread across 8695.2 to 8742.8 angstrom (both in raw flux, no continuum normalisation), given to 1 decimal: 0.4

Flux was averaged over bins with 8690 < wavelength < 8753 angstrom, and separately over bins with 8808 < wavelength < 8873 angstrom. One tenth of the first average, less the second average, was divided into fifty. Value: -2.26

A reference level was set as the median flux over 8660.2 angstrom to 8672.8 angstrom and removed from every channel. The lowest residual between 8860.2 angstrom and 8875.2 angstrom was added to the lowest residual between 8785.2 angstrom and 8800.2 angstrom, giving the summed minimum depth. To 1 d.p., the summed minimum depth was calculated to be 4.7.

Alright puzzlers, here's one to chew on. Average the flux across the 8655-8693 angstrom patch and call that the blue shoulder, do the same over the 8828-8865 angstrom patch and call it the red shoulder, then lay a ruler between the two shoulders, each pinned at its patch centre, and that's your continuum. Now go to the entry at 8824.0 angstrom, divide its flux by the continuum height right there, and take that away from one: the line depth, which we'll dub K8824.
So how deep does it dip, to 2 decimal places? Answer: 0.03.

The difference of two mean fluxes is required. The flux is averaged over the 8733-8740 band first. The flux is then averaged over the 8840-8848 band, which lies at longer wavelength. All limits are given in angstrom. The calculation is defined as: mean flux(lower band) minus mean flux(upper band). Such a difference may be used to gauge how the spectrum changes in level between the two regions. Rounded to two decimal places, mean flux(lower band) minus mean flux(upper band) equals -0.83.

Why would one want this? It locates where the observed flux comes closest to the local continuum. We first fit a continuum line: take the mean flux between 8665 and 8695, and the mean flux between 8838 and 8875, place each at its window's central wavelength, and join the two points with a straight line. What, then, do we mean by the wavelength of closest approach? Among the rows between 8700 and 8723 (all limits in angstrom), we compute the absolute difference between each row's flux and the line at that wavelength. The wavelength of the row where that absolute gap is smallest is 8711.5 angstrom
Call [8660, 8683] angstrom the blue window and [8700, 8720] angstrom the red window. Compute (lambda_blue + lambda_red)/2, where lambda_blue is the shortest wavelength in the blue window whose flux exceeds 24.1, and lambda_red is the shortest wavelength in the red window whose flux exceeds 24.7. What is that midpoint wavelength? 8686.5 angstrom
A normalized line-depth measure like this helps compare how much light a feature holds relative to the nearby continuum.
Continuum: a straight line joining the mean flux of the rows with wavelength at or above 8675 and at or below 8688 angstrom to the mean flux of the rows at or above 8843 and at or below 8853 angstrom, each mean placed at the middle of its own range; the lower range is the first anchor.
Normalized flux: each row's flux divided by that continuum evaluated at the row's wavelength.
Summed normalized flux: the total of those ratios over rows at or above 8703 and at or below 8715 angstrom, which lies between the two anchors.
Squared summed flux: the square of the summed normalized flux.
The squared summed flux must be 24.8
